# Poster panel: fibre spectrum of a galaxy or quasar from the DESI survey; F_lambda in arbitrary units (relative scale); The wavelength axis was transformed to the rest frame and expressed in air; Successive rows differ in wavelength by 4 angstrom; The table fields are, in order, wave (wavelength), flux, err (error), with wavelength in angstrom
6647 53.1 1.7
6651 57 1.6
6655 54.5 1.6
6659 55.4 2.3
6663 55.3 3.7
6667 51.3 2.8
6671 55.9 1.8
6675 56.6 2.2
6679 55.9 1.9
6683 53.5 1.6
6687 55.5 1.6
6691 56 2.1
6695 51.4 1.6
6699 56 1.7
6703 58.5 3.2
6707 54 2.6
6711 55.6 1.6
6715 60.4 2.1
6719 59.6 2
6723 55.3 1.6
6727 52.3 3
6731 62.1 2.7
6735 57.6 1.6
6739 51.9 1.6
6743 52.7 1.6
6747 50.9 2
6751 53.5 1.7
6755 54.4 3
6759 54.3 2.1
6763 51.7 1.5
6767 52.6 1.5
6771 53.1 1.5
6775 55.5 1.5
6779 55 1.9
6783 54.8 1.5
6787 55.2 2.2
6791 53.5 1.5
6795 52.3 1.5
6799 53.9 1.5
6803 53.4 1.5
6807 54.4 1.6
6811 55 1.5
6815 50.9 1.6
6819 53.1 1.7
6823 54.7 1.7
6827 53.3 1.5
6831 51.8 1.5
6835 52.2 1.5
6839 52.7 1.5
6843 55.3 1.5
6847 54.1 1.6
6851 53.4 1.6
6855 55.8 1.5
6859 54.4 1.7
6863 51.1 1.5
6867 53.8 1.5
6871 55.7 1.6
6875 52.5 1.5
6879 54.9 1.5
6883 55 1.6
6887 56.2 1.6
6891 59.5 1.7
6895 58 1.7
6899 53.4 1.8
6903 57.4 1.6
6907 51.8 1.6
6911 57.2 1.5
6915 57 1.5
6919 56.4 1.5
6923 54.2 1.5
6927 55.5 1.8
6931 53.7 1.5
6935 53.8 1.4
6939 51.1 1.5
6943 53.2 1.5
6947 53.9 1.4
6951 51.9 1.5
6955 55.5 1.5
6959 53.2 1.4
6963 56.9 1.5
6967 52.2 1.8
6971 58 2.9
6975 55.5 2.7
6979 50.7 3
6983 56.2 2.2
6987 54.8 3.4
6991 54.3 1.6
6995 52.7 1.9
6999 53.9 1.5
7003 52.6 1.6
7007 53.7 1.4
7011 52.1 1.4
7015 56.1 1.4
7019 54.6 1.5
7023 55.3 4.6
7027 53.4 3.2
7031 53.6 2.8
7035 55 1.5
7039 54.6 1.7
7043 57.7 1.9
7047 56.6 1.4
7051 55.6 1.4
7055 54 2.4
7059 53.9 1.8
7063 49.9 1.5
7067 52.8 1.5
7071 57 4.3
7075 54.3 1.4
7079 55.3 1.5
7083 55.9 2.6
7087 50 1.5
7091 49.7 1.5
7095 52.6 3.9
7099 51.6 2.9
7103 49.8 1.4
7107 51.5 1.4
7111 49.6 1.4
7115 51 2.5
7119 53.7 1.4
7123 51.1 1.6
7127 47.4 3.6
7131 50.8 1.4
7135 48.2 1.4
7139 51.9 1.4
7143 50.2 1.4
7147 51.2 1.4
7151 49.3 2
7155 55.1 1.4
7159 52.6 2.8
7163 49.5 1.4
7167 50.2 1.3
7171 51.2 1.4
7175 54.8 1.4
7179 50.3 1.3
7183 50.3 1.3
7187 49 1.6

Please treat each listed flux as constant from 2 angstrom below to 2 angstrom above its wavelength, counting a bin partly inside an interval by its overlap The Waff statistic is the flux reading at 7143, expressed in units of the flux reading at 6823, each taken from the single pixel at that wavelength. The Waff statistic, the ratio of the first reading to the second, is 0.92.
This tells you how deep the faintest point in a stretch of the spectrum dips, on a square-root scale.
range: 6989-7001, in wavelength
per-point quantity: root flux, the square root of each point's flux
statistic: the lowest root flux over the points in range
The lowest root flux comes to 7.26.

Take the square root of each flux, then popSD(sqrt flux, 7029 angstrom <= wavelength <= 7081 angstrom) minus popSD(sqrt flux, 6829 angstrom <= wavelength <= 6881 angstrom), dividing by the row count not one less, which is 0.031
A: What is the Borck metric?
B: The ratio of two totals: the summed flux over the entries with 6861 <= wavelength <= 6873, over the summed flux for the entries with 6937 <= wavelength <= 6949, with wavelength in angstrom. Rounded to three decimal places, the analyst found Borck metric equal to 1.015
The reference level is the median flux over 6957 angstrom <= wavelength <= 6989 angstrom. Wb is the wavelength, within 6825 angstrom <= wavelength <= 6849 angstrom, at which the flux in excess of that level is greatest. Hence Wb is 6843 angstrom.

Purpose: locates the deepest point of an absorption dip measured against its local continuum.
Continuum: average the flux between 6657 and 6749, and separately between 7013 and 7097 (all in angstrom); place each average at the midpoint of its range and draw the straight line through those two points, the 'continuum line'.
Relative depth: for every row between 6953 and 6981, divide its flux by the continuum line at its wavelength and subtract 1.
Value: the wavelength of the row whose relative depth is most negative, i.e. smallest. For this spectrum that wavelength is 6979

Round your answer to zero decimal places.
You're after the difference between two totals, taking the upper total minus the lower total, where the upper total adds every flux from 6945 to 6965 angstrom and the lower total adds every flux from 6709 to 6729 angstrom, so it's -12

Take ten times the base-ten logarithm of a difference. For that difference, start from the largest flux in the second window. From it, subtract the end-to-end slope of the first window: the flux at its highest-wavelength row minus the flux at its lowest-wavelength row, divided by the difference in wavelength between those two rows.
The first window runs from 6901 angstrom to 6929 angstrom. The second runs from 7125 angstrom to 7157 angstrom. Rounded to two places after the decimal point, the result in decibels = 17.42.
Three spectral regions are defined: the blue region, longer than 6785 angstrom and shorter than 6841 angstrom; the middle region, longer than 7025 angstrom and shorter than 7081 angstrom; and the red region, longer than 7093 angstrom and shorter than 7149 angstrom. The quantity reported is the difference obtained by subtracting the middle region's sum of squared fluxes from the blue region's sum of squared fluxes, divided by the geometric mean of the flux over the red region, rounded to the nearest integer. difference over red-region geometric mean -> -37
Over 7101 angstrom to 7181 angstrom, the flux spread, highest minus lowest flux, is 8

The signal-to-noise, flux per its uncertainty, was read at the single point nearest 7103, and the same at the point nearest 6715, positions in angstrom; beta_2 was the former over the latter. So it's 1.24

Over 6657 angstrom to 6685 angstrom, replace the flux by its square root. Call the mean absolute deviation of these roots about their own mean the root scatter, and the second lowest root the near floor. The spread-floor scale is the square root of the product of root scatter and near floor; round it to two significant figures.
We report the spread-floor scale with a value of 0.83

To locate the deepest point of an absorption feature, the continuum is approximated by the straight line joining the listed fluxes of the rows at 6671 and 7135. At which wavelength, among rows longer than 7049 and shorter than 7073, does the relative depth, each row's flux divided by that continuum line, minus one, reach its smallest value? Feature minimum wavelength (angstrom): 7063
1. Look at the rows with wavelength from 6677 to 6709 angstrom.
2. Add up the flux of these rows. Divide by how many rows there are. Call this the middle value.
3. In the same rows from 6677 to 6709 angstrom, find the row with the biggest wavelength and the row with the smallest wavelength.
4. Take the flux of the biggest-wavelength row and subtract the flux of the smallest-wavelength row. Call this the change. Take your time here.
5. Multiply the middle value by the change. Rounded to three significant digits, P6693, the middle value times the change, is -105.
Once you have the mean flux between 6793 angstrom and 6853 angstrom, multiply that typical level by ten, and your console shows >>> 534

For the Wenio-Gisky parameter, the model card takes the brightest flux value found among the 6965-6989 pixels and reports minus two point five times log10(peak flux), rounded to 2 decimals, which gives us -4.41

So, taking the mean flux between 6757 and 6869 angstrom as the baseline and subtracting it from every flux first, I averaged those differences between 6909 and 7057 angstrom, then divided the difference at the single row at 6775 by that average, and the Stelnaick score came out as 2.1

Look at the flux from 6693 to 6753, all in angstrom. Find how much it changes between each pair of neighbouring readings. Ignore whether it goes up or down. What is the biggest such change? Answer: 9.8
